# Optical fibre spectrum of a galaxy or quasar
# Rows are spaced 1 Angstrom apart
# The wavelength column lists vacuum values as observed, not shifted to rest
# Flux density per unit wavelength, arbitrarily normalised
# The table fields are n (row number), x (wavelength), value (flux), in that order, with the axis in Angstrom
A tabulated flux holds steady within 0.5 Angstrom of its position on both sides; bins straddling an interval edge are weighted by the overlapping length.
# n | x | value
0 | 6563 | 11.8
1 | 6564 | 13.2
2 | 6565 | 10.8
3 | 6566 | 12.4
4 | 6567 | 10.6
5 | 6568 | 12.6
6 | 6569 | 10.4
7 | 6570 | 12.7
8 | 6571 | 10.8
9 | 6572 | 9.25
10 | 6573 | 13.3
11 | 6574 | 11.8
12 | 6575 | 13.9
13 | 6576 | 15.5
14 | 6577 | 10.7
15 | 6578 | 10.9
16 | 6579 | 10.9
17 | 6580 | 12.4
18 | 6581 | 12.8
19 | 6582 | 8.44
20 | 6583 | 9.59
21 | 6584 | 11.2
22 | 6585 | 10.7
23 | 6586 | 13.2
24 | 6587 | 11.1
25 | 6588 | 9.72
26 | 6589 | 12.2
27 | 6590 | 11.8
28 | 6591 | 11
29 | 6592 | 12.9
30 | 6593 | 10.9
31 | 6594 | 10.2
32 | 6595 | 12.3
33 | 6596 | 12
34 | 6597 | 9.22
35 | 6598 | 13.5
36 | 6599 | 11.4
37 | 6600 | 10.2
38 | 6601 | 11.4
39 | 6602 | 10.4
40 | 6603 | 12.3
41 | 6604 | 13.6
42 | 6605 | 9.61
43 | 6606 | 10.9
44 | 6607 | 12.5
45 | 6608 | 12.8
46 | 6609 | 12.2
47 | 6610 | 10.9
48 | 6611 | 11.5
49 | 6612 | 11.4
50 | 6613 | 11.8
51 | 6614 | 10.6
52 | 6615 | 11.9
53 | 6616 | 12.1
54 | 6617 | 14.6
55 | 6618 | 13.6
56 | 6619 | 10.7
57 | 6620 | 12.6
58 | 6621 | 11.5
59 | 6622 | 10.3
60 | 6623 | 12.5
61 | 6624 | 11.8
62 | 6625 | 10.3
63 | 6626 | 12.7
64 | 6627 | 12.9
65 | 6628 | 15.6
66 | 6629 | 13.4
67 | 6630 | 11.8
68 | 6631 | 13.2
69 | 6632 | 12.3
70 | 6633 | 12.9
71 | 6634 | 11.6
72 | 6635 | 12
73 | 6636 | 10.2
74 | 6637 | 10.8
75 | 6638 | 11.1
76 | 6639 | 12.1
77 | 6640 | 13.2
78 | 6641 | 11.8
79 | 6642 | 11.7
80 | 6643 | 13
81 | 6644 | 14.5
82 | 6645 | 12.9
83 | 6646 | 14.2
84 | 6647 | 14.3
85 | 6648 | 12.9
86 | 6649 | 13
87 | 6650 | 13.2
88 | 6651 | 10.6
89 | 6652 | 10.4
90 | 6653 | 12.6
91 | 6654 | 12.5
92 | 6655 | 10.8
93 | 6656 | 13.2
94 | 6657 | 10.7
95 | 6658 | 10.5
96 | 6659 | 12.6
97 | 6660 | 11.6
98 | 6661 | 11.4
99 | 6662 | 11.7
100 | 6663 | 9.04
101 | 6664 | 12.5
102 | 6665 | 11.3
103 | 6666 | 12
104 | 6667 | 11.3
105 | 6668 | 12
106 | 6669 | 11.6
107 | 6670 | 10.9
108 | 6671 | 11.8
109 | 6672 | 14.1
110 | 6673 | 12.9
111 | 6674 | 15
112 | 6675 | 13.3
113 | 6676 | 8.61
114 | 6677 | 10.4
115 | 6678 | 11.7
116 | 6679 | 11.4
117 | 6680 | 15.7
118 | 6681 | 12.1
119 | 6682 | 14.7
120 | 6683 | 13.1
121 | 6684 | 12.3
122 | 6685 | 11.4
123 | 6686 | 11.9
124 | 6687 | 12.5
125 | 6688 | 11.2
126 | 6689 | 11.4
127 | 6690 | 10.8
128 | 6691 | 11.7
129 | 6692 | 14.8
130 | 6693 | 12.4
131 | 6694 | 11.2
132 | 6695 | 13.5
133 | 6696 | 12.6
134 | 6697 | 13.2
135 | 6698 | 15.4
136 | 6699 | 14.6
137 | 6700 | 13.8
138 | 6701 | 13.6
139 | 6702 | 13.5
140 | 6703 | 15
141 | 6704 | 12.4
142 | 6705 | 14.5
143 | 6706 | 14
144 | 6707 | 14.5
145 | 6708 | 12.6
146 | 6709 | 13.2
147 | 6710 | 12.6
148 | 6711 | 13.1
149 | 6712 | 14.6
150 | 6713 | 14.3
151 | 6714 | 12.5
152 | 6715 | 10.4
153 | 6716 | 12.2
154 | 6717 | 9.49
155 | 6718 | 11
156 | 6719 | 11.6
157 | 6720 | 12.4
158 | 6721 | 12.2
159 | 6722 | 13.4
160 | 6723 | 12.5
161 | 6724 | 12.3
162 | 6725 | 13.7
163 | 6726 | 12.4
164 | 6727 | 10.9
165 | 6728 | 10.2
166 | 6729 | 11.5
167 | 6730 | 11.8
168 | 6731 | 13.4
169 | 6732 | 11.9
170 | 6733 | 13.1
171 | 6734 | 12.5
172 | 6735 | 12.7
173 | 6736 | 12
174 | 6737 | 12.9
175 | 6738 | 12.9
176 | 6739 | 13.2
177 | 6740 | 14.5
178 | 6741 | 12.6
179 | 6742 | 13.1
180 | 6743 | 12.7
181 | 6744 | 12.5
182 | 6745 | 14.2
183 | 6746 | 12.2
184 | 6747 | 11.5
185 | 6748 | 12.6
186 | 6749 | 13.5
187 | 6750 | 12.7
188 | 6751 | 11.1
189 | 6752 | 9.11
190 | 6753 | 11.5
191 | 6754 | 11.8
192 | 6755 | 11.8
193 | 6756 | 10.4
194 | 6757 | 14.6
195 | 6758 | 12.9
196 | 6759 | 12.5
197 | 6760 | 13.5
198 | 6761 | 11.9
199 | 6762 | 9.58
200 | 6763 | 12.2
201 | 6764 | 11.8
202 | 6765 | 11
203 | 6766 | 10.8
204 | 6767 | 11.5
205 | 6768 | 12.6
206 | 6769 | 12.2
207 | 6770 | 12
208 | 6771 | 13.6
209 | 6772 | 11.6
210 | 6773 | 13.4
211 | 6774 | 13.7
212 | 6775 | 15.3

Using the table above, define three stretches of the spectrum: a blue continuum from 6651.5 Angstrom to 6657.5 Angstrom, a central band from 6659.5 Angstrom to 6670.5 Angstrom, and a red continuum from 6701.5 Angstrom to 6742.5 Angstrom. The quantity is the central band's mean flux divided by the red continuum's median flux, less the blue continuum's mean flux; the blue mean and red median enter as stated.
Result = -10.8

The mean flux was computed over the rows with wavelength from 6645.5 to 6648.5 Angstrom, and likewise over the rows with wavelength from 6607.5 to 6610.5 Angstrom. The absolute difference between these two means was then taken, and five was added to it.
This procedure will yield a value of 6.8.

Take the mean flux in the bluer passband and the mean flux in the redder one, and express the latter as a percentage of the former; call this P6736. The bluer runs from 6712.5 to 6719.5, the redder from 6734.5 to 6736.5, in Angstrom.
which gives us 106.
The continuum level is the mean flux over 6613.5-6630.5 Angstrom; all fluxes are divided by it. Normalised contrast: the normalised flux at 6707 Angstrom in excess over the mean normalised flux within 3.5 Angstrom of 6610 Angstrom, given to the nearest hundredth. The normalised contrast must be 0.21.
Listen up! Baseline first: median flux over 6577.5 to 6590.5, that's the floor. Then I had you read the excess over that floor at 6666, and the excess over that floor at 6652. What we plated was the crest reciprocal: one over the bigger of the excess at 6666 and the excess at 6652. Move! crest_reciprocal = 1.1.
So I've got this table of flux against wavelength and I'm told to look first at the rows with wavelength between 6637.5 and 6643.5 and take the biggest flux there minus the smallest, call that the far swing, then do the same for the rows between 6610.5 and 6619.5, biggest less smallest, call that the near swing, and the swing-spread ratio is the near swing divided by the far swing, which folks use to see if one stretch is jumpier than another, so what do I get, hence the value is 1.9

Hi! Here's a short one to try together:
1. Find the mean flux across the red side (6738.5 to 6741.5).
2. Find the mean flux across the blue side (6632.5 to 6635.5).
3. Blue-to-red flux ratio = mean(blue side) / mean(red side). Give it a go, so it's 0.91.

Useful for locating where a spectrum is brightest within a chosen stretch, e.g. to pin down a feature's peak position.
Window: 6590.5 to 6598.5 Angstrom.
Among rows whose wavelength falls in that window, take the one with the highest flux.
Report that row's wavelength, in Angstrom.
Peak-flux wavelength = 6598 Angstrom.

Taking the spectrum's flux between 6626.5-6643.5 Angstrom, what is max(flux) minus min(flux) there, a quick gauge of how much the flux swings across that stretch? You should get 5.4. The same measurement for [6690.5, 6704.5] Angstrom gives 4.2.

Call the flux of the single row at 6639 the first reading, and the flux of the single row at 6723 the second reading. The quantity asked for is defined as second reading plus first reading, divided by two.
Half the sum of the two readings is 12.3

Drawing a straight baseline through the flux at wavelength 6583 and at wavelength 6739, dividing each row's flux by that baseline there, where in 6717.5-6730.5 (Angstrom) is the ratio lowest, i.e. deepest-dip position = 6728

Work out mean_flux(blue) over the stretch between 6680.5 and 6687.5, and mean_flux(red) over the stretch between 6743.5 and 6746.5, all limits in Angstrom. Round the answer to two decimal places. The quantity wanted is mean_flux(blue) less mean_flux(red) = -0.40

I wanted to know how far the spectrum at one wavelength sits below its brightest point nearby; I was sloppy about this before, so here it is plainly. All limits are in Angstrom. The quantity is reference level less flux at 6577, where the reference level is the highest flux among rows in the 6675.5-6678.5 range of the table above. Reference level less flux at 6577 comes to 1.0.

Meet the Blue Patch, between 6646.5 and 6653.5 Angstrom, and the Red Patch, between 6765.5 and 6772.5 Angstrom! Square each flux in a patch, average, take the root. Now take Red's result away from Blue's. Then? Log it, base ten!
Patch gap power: -0.4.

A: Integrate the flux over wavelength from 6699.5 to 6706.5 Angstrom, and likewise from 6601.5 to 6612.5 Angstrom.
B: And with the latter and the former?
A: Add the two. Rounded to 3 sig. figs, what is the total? 225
